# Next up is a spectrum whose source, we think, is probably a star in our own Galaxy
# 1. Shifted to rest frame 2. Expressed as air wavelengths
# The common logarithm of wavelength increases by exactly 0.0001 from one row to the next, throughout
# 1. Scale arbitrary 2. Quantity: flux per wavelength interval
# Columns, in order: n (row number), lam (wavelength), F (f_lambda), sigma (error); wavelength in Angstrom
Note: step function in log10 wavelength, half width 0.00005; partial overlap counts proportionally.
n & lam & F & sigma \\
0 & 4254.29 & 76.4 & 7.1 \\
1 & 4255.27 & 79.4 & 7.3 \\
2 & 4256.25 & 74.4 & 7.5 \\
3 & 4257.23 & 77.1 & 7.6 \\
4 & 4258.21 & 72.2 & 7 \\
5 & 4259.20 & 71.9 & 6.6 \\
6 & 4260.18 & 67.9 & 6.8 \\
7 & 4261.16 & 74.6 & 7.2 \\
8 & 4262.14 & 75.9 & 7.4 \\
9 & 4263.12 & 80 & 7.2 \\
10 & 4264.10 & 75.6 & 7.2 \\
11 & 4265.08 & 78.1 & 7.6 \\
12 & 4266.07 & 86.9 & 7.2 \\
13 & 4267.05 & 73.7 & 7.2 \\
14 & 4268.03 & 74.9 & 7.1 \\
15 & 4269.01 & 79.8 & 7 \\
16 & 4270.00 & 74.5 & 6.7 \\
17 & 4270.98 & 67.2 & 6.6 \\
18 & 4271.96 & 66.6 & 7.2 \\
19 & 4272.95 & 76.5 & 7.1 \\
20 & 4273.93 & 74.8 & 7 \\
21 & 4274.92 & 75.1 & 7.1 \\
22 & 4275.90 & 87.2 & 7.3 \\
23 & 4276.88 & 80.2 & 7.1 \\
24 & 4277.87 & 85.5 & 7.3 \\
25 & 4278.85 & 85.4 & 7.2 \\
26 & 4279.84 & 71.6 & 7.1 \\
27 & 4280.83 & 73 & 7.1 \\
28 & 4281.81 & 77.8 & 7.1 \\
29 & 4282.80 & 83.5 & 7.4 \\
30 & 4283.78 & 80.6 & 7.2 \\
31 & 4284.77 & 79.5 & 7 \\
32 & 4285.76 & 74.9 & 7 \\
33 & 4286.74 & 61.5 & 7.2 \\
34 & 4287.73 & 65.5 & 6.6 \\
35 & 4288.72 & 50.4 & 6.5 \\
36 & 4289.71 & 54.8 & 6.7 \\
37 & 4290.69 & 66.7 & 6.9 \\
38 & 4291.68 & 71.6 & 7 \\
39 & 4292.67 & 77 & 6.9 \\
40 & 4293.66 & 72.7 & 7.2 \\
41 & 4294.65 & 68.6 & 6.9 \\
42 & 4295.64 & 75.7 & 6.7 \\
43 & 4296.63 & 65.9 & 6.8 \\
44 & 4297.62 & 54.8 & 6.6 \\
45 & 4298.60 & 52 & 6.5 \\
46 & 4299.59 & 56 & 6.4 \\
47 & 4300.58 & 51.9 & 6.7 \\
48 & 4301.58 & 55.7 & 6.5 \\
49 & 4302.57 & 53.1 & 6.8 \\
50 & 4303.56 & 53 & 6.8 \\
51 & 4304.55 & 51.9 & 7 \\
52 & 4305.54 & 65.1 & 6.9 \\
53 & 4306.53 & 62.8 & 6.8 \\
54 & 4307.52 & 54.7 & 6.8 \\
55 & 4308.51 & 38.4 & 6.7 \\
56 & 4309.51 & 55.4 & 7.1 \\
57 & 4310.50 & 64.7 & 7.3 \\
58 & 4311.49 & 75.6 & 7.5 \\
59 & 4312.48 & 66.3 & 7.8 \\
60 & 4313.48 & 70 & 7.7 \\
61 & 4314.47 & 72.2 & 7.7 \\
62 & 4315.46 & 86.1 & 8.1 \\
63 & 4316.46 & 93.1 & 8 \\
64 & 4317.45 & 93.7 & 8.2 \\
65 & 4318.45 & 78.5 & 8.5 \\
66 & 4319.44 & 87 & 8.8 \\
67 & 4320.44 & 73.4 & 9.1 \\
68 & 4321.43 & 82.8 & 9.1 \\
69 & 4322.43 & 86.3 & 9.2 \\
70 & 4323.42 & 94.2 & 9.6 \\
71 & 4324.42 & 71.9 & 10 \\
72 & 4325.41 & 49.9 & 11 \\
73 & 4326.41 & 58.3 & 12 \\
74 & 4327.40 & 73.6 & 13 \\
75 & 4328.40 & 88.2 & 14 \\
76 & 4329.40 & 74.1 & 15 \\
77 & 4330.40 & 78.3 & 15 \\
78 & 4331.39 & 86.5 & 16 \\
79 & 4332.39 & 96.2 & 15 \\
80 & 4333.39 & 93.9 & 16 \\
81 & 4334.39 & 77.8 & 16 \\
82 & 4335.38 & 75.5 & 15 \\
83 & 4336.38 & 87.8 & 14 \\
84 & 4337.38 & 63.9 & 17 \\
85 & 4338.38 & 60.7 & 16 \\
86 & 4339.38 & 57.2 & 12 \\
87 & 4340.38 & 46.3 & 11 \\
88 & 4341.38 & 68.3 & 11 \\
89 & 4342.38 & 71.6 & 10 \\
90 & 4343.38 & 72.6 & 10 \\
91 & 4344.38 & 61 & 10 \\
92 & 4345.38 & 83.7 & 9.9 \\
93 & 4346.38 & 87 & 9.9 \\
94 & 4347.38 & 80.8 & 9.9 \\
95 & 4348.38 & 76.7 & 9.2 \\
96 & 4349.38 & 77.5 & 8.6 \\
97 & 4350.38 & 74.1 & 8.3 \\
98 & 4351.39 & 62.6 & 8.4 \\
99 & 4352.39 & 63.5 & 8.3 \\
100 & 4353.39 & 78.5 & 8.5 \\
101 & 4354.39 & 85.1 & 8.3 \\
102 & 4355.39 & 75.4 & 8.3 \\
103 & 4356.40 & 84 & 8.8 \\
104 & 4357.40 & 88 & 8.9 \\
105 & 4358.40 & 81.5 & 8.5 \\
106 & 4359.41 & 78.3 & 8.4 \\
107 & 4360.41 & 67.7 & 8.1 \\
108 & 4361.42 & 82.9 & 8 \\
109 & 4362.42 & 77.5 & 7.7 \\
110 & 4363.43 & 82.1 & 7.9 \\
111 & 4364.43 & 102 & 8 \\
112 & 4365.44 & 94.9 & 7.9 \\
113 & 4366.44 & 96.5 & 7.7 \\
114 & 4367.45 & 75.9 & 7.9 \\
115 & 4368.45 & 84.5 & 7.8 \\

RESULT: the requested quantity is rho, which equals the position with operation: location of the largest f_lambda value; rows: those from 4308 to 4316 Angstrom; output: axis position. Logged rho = 4315.46 Angstrom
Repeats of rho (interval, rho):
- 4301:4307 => 4305.54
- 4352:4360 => 4357.40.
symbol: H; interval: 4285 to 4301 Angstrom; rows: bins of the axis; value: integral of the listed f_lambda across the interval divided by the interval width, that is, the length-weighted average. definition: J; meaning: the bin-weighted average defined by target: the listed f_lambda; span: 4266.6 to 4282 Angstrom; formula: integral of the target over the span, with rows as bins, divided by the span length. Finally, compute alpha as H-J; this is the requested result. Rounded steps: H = 64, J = 76.5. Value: -12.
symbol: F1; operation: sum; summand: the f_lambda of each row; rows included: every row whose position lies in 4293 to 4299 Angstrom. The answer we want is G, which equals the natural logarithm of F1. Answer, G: 6.0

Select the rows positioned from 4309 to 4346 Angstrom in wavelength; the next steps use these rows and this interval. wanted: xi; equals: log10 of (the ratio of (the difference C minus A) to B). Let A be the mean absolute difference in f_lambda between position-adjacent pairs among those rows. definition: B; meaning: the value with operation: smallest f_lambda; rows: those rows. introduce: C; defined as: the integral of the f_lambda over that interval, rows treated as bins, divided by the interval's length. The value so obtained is 0.15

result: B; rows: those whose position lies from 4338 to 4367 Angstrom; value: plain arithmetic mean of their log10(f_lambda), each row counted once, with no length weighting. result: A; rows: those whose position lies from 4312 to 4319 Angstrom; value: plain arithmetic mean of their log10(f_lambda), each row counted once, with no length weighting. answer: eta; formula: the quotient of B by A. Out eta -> 0.99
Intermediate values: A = 1.90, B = 1.878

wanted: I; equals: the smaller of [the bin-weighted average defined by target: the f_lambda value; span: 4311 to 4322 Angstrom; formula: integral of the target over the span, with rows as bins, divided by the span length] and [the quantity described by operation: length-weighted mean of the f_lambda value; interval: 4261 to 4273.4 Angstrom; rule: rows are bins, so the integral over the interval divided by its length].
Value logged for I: 76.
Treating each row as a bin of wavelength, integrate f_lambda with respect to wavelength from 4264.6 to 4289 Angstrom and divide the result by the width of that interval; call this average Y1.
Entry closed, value 76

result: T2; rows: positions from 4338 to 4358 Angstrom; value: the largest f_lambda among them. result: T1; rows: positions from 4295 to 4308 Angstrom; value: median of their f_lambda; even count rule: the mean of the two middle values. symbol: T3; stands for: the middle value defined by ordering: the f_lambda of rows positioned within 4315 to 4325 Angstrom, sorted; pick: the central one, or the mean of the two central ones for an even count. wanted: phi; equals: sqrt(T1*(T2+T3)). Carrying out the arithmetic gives 98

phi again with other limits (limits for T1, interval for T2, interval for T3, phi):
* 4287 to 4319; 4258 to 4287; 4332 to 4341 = 103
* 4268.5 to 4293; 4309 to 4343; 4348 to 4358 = 114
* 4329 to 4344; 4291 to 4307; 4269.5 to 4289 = 106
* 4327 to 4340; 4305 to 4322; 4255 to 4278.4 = 115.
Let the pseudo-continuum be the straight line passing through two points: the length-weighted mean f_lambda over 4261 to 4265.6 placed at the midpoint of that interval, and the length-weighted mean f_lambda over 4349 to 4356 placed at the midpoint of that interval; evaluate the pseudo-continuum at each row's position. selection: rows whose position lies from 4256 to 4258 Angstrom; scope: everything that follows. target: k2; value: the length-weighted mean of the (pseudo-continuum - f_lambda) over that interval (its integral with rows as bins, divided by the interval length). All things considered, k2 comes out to 2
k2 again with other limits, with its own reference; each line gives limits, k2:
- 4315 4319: -13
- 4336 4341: 12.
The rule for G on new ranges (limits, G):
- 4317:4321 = 5.8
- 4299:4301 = 4.7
